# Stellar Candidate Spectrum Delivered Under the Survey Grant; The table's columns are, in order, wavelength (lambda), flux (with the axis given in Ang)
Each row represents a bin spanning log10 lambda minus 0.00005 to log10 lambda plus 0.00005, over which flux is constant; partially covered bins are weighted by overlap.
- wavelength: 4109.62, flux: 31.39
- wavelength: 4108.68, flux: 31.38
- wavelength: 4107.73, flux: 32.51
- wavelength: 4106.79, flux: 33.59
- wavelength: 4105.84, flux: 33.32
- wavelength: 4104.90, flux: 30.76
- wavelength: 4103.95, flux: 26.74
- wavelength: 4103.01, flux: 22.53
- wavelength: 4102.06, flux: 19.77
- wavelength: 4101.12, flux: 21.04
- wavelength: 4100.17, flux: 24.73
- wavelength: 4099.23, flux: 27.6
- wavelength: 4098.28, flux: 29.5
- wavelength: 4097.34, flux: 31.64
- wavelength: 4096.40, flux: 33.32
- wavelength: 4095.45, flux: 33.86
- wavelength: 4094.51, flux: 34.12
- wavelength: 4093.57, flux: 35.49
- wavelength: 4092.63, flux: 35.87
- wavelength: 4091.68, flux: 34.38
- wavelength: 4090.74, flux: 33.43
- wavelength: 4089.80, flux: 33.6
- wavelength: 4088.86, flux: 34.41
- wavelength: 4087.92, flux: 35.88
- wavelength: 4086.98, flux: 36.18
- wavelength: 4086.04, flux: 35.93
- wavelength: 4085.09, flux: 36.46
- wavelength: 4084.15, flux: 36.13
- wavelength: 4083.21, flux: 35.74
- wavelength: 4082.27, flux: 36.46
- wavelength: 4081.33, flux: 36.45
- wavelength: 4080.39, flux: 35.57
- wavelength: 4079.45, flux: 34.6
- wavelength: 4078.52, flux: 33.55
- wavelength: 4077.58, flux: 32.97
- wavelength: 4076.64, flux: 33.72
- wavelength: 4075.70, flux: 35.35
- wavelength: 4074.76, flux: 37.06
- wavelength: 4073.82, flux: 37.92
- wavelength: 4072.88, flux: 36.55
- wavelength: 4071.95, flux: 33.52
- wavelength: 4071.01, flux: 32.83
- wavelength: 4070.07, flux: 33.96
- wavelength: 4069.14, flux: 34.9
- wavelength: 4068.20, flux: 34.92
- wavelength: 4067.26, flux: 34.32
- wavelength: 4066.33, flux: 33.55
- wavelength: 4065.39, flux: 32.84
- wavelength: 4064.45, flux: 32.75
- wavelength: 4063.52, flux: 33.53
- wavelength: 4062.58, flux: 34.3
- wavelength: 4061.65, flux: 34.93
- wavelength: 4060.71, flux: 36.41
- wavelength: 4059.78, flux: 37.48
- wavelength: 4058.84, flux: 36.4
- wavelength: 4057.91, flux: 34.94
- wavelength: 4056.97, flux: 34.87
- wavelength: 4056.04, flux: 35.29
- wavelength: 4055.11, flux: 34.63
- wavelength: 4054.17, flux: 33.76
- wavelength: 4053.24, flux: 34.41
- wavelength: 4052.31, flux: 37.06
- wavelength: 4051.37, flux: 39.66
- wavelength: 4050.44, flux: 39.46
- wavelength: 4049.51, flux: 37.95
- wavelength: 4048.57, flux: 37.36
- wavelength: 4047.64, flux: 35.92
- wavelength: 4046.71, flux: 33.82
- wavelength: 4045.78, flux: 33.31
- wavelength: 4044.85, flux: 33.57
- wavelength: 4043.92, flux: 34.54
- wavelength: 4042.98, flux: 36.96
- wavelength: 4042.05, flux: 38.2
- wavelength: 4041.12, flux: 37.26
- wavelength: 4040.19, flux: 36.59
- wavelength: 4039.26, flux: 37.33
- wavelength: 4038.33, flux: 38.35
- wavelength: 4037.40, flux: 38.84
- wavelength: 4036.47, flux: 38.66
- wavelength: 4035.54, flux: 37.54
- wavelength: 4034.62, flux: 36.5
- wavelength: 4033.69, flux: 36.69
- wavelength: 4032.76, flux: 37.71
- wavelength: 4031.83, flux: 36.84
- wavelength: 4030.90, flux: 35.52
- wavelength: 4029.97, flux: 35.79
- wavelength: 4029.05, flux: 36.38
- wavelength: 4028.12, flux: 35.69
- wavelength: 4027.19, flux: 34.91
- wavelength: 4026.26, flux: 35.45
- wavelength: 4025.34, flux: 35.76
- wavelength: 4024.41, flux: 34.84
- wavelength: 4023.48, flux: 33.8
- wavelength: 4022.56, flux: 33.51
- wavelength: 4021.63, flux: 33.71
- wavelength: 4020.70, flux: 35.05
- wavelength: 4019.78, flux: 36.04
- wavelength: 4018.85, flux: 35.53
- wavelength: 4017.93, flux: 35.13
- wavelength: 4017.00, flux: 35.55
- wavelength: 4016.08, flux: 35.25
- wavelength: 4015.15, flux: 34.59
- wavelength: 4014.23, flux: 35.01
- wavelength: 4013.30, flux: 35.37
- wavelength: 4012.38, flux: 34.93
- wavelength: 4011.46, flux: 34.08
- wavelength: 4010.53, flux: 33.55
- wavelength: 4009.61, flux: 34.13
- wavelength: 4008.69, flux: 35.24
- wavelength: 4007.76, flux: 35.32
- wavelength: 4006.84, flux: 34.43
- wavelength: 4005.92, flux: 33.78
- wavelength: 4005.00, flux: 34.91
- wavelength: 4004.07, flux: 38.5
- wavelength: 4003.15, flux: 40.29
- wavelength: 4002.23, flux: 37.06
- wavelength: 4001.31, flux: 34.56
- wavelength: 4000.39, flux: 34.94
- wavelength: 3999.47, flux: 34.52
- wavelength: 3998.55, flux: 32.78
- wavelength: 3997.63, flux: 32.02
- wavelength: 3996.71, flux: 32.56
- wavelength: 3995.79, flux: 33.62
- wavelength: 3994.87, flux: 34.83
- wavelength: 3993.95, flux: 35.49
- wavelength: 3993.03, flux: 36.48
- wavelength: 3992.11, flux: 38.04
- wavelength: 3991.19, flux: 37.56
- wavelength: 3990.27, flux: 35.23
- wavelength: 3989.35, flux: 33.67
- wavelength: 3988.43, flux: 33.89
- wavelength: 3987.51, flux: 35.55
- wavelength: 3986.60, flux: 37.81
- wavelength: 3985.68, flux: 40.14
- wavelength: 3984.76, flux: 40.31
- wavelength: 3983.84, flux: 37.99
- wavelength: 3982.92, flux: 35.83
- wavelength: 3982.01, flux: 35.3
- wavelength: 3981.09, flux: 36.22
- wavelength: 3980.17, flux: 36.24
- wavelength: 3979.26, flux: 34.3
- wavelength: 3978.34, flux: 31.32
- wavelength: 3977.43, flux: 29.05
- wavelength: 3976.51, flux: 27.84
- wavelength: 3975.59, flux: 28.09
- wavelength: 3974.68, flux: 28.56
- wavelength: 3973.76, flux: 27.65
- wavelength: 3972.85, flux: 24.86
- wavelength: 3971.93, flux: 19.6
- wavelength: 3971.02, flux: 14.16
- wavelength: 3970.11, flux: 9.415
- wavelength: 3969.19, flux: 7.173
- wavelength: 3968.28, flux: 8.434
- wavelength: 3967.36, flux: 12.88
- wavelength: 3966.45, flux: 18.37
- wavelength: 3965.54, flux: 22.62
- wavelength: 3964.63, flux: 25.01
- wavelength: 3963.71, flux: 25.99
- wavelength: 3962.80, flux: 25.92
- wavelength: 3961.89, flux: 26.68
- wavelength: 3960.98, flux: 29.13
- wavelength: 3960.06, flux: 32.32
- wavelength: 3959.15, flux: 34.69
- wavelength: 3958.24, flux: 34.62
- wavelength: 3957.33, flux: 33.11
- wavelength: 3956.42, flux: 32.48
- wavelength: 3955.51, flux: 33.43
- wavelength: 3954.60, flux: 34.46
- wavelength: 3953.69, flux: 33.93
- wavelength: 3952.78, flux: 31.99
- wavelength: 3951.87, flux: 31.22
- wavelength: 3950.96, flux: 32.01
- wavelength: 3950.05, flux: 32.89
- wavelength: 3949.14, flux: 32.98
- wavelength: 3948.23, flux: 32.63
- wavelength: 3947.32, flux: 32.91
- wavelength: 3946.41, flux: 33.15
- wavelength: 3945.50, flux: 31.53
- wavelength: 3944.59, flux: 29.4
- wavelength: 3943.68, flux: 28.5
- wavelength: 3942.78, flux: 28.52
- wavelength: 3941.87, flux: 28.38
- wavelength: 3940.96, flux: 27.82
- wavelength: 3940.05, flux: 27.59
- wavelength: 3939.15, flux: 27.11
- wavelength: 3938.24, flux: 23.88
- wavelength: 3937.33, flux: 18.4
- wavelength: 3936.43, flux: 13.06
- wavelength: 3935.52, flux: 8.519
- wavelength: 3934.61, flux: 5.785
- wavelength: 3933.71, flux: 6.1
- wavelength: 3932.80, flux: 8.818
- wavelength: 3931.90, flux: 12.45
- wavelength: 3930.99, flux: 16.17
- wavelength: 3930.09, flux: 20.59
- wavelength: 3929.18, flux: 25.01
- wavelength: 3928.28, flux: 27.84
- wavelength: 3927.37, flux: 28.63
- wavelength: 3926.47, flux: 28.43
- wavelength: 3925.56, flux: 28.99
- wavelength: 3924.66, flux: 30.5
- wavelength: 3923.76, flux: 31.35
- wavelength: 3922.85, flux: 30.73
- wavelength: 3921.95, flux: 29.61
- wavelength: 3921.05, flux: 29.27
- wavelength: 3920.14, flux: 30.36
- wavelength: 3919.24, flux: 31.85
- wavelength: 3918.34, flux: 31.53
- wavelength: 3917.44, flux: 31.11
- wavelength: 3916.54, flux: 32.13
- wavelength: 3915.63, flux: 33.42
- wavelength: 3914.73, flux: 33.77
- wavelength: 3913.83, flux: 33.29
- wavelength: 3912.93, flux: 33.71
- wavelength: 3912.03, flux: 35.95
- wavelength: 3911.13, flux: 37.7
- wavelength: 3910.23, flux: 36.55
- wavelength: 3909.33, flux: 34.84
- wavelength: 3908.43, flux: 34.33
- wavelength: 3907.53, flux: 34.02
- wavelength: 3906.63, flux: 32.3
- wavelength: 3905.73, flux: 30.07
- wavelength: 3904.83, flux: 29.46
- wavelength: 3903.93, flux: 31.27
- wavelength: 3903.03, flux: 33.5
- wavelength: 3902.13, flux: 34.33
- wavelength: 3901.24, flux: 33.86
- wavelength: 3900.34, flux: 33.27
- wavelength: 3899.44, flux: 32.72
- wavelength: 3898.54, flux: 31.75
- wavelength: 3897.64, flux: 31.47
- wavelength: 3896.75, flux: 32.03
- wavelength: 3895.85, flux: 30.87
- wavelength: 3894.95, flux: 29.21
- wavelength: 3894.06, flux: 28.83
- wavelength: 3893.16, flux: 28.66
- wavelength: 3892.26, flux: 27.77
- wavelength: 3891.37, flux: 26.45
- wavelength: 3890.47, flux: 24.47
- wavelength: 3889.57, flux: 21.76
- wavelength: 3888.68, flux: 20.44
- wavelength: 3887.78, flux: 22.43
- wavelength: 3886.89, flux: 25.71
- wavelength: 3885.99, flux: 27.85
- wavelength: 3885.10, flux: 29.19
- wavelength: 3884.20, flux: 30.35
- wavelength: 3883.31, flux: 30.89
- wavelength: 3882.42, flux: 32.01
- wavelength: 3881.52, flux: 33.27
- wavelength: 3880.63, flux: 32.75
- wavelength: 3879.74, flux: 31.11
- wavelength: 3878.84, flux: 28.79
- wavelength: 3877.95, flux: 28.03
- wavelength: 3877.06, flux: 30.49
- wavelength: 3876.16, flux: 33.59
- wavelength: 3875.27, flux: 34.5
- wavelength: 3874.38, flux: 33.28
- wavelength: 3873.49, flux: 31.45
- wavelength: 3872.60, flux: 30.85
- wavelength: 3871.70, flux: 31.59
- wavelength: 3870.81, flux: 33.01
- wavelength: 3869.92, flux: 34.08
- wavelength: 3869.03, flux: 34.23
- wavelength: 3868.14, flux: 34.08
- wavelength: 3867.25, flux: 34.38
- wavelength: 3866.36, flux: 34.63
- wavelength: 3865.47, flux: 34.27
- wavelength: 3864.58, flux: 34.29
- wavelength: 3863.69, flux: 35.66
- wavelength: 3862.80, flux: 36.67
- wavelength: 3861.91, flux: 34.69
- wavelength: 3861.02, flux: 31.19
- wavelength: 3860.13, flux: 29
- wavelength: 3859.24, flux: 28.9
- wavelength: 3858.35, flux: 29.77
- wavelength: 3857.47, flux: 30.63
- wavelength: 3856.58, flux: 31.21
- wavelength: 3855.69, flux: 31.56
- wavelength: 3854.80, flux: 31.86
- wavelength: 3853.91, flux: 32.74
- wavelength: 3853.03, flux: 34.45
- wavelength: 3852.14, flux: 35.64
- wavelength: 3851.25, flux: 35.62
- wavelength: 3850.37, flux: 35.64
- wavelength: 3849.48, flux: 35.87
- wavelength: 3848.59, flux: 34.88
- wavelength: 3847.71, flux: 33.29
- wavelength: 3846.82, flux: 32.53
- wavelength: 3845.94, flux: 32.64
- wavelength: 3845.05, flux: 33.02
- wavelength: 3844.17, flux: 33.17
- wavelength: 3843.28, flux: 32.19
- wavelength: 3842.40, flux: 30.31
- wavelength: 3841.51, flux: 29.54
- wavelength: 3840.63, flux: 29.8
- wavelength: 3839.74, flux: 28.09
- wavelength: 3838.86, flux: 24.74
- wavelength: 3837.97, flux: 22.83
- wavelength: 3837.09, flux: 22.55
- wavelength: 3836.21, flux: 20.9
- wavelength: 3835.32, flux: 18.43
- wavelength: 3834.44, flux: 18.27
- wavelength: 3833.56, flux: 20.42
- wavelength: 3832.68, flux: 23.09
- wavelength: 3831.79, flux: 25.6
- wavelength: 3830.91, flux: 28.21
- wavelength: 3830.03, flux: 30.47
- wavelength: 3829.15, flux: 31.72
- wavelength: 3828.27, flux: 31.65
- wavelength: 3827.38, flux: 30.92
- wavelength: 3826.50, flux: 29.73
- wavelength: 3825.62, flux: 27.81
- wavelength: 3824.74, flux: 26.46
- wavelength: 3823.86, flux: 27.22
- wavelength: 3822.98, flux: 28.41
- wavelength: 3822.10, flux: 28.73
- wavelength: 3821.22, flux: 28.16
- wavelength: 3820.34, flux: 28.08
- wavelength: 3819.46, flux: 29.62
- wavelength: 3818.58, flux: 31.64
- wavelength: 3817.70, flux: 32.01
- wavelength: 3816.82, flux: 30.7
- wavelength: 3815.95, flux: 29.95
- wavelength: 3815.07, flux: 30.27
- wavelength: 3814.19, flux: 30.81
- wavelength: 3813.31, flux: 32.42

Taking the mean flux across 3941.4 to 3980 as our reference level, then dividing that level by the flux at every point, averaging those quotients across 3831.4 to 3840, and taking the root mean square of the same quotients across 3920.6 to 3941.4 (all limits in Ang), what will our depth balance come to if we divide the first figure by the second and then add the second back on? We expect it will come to 2.6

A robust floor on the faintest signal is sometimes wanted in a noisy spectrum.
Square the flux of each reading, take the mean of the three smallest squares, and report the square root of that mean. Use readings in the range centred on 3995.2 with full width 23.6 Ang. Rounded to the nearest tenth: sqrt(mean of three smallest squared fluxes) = 32.5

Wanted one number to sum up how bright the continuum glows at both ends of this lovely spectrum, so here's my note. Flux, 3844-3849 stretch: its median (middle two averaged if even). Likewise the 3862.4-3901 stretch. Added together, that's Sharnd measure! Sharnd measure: 65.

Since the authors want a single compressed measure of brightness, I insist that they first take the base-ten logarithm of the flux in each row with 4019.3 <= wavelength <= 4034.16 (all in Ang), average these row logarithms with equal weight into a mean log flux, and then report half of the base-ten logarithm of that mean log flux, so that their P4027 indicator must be 0.095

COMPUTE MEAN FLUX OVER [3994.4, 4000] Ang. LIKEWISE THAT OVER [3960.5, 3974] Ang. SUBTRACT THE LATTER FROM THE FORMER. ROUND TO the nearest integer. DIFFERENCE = 14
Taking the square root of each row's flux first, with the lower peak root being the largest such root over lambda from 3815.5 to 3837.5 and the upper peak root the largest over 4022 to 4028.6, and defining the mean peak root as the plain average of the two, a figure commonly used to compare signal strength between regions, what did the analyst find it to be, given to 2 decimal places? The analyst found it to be 5.82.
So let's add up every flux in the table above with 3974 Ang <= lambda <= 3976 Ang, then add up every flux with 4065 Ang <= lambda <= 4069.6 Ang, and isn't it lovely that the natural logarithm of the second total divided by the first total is 1.1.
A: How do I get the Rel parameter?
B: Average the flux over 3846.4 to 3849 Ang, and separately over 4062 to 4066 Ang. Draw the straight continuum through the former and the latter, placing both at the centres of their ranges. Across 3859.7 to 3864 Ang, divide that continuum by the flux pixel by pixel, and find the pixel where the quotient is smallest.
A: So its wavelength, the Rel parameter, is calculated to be 3862.80 Ang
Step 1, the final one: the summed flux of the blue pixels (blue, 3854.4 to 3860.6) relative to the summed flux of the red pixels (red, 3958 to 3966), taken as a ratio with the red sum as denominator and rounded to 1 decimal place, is 0.8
